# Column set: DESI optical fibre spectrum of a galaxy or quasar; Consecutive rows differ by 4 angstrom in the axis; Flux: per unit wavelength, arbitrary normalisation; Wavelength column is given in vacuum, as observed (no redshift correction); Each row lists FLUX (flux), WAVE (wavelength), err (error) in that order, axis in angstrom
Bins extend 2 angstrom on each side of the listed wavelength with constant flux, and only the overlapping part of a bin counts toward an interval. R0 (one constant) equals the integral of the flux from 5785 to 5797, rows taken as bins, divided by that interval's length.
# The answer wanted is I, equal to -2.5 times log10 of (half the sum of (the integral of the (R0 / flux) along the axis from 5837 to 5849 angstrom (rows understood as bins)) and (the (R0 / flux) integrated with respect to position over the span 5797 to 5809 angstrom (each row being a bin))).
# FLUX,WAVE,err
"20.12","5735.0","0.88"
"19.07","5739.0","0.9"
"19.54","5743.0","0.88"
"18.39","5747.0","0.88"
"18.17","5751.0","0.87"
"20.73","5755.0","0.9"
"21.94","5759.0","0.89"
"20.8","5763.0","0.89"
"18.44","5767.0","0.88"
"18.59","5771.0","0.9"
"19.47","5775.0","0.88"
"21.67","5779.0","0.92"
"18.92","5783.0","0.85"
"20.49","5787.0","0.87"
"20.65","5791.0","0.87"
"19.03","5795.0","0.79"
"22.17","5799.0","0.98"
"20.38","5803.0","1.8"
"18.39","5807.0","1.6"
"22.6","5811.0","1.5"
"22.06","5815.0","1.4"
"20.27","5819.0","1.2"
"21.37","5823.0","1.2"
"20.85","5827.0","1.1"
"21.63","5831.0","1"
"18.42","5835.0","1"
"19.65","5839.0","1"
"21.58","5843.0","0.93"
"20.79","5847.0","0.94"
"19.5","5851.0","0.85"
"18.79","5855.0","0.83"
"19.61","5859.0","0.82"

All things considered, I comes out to -2.68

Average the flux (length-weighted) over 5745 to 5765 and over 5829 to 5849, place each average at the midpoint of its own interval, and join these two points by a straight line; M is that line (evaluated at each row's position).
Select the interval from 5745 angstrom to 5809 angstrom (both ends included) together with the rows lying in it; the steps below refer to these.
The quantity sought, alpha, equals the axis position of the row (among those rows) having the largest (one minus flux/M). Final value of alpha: 5807.0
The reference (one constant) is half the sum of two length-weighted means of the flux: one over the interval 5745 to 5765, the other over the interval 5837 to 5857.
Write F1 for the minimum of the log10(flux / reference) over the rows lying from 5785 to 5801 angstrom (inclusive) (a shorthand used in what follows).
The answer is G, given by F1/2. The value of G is -0.011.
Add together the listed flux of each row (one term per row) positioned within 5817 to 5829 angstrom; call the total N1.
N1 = 62.5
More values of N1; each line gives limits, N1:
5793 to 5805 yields 61.6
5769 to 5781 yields 59.7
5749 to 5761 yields 60.8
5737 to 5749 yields 57.0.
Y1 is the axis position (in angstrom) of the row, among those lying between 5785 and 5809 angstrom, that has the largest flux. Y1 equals 5799.0 angstrom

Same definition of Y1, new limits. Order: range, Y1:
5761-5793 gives 5779.0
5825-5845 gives 5831.0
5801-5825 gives 5811.0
